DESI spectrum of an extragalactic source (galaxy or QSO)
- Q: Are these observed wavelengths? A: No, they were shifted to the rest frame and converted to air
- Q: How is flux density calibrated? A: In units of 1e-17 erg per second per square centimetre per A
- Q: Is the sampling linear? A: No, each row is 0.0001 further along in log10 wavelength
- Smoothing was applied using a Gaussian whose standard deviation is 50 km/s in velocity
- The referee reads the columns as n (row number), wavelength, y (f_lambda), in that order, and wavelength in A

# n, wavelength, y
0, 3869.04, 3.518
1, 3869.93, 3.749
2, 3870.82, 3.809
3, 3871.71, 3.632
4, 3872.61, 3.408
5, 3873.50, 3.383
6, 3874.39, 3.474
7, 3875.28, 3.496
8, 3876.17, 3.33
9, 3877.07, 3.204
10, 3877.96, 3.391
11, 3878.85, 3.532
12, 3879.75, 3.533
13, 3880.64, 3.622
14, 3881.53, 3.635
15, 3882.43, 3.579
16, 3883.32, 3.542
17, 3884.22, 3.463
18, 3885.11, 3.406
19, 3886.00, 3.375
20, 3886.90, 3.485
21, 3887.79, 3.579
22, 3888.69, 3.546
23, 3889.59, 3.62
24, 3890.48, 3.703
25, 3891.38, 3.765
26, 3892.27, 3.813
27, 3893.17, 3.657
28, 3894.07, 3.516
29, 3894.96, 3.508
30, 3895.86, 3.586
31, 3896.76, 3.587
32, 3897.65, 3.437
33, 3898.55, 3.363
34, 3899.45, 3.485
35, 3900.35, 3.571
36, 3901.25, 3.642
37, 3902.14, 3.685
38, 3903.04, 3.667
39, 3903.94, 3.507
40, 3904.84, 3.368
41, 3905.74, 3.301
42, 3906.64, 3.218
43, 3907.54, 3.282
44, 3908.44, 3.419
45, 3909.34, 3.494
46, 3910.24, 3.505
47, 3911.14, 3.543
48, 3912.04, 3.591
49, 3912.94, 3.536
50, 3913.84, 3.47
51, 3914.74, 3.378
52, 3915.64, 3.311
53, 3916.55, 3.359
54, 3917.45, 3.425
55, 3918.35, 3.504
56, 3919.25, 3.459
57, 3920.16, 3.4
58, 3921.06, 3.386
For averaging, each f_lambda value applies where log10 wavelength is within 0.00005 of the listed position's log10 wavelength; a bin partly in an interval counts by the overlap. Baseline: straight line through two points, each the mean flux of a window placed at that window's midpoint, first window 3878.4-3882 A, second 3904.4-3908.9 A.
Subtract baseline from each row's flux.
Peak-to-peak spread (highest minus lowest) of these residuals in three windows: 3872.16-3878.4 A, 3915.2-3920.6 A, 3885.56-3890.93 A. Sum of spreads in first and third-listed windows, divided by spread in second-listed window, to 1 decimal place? 2.9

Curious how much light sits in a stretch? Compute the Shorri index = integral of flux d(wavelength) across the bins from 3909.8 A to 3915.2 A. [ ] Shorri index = 18.9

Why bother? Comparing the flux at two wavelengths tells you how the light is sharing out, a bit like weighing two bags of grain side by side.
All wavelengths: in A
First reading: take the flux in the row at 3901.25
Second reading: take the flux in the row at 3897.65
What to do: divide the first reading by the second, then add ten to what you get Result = 11.1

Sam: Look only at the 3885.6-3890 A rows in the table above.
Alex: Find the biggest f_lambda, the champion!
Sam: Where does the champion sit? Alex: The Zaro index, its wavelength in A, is 3889.59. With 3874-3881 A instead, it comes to 3880.64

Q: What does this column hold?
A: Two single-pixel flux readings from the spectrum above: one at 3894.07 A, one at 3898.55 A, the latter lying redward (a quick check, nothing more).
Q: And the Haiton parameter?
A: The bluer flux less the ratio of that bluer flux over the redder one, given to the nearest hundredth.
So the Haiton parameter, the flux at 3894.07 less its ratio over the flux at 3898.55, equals 2.47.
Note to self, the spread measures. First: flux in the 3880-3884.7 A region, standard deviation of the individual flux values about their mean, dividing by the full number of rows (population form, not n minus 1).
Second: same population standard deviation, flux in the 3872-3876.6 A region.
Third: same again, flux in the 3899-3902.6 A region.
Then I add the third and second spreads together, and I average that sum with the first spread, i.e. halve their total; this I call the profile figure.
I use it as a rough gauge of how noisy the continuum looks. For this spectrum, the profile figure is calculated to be 0.099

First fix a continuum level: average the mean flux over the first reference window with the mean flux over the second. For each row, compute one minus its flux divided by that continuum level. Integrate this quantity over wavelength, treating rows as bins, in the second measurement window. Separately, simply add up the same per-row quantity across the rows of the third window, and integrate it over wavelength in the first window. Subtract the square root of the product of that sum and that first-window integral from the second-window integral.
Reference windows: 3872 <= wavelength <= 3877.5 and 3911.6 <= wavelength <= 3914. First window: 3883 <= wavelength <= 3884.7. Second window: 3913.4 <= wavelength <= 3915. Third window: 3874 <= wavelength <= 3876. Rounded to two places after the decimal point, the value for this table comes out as 0.00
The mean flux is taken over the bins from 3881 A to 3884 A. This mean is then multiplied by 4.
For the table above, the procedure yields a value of 14.3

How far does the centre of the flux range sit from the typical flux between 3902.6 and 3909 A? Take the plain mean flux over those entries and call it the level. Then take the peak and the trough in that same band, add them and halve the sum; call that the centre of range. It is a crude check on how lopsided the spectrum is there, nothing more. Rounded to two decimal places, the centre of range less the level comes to 0.05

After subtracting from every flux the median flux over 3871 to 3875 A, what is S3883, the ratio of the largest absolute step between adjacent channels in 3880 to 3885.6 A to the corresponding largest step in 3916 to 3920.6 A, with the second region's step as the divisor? 1.00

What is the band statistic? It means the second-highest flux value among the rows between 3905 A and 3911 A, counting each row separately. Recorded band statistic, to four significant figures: 3.494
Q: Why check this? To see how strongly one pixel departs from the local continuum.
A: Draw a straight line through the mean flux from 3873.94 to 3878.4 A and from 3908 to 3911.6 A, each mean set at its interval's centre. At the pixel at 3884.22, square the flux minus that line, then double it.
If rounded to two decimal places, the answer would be 0.01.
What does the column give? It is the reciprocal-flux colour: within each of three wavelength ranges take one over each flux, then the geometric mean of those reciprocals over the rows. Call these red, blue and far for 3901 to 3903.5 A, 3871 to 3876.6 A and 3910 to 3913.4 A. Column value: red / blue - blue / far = -0.08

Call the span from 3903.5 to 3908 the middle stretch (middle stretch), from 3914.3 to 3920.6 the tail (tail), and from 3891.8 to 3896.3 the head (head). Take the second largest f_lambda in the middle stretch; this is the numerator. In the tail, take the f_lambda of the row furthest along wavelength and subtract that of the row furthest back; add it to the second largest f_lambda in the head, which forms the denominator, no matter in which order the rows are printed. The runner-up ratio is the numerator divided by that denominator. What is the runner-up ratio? 0.92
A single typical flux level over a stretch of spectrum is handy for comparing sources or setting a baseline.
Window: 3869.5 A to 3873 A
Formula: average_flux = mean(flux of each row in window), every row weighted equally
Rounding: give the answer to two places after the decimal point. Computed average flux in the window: 3.65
